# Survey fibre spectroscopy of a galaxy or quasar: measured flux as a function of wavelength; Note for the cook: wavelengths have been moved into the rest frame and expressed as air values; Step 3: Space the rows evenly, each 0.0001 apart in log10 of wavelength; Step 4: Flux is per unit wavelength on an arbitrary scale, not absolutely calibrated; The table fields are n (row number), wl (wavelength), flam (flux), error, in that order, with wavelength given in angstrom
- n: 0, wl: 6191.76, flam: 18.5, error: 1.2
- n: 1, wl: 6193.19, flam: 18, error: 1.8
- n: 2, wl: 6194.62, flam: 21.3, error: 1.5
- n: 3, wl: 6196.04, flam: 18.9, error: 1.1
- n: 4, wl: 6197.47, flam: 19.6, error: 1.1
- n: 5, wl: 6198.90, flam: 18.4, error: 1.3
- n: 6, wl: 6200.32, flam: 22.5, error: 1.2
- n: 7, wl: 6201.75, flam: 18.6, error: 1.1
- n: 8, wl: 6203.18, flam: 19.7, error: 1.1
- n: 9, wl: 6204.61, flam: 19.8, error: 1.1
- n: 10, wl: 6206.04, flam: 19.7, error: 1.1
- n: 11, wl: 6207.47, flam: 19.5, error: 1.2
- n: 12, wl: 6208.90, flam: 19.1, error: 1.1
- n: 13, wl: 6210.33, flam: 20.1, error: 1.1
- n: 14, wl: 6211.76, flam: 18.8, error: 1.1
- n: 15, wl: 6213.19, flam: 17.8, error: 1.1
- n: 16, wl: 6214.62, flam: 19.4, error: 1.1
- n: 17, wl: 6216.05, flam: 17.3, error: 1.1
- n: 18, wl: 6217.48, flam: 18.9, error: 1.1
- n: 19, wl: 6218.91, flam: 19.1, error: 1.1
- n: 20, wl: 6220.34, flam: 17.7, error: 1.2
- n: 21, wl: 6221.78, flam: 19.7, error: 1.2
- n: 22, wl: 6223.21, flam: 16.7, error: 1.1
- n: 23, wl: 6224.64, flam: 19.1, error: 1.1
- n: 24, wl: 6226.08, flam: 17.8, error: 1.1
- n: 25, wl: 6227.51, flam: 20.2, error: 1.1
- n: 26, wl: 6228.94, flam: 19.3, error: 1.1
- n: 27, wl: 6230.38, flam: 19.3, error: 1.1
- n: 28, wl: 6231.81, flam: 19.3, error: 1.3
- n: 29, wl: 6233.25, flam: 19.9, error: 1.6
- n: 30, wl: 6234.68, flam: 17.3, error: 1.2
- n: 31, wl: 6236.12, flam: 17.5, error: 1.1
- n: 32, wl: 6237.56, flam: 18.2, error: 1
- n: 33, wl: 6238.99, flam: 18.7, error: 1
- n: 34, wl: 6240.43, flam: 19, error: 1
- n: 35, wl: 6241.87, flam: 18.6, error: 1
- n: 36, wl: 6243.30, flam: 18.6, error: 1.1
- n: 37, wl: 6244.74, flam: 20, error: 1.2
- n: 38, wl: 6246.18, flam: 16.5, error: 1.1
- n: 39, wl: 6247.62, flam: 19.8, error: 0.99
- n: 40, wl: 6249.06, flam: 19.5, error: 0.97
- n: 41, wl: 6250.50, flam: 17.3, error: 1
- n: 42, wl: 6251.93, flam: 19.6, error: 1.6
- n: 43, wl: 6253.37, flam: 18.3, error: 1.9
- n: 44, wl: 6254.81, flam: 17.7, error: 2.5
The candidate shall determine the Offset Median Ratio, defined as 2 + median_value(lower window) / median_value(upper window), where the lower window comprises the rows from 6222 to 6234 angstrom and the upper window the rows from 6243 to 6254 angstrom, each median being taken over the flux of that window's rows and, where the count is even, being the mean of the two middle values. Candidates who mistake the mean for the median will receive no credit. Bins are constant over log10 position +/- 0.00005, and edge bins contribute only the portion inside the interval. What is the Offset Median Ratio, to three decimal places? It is 3.013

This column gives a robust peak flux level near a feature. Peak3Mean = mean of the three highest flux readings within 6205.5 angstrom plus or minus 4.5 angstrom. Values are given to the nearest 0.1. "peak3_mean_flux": 19.7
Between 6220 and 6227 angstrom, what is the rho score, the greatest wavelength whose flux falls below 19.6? 6226.08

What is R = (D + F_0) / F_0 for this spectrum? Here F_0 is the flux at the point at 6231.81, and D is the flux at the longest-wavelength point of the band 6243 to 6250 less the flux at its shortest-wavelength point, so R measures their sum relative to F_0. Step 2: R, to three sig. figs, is 1.05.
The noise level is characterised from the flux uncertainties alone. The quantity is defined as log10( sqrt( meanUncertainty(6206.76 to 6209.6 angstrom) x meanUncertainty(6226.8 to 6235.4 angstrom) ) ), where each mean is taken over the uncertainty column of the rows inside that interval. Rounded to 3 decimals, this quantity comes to 0.076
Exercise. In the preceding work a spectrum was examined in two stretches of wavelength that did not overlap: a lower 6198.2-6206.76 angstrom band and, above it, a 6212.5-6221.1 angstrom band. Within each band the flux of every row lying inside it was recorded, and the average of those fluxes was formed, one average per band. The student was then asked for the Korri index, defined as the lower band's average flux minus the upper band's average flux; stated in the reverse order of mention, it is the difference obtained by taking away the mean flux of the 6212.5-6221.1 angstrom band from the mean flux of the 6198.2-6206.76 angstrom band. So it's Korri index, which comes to 1.4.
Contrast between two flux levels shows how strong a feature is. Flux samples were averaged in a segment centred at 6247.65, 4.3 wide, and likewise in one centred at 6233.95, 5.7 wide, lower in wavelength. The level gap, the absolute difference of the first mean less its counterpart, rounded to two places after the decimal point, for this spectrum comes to 0.10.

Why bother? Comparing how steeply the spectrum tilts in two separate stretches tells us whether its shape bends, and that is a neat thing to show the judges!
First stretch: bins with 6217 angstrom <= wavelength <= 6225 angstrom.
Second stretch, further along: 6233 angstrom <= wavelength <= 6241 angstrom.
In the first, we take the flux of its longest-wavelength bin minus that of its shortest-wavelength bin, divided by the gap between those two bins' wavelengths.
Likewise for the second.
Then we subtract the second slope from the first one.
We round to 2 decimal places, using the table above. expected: 0.15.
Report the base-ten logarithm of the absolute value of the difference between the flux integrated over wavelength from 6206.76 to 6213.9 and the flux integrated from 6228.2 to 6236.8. 1.4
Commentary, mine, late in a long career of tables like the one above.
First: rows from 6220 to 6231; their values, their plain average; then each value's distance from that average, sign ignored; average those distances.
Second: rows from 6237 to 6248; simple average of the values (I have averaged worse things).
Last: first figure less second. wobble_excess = -17.7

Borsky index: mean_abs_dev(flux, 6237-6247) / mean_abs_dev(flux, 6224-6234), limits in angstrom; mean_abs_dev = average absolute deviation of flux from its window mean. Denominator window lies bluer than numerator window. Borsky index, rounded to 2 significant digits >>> 1.4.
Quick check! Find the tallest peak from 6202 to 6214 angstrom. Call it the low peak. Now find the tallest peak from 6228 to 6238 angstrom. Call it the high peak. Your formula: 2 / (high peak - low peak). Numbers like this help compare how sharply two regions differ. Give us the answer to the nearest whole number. -10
